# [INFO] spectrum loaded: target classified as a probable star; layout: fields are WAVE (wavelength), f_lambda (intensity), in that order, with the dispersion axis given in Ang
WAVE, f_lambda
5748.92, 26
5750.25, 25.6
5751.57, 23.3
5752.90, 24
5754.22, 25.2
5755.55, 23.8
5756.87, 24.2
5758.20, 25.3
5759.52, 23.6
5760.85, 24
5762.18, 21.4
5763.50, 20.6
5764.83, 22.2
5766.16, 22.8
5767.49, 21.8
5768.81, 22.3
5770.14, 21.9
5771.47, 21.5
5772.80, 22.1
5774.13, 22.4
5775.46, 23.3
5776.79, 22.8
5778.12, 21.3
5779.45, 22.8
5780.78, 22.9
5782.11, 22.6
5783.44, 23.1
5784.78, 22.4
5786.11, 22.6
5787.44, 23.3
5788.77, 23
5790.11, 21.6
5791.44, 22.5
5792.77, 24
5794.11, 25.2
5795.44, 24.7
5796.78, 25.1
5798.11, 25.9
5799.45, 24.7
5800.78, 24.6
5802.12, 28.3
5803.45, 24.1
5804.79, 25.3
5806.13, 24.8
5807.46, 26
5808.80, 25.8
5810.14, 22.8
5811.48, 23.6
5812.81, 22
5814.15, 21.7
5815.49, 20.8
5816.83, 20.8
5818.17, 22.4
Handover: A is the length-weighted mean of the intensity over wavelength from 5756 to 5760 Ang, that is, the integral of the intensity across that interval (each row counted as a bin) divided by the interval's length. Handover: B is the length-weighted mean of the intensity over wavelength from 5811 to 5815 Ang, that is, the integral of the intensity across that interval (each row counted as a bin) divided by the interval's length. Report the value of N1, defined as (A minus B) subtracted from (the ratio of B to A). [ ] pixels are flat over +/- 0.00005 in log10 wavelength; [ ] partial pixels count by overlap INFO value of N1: -1.2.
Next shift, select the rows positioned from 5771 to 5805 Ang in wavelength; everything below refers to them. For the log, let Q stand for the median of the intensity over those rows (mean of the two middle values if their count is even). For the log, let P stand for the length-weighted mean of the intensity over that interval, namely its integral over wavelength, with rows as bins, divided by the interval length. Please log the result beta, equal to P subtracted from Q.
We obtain -0.5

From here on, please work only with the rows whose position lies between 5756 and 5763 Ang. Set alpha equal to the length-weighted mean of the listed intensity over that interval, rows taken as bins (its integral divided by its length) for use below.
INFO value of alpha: 23.7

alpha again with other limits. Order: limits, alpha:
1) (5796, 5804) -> 25.5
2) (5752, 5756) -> 24.3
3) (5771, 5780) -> 22.3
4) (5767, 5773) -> 21.9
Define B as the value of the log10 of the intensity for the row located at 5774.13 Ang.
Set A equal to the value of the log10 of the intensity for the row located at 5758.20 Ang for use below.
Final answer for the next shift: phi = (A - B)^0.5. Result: 0.230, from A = 1.40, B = 1.35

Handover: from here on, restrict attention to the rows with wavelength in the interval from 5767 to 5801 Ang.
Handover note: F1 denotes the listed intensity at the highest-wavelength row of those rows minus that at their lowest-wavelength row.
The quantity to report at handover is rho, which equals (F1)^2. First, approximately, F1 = 2.8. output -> 7.8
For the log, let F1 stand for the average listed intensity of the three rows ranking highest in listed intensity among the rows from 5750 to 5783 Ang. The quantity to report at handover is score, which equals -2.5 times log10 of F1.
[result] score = -3.51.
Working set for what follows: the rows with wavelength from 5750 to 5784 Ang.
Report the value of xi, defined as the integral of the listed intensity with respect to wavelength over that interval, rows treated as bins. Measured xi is 779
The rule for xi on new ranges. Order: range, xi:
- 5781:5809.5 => 691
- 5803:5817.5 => 339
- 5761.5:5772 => 229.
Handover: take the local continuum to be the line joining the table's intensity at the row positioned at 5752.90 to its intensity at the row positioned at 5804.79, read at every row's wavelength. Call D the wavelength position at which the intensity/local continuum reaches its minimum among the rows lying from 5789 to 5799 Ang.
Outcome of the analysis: 5790.11 Ang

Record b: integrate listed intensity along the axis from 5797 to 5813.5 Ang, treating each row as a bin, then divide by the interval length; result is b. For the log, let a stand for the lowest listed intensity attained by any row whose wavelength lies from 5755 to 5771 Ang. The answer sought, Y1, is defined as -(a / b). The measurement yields -0.83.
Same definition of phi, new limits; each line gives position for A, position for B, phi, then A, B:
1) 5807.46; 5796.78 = 0.124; 1.41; 1.40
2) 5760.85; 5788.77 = 0.136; 1.38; 1.36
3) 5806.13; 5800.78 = 0.059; 1.39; 1.39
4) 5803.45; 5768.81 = 0.184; 1.38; 1.35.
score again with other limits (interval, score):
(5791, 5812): -3.57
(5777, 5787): -3.40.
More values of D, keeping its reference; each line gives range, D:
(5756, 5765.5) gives 5763.50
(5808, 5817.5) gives 5816.83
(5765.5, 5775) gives 5771.47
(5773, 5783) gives 5778.12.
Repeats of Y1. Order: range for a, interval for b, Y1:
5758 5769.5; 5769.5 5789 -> -0.91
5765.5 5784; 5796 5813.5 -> -0.86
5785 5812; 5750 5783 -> -0.94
